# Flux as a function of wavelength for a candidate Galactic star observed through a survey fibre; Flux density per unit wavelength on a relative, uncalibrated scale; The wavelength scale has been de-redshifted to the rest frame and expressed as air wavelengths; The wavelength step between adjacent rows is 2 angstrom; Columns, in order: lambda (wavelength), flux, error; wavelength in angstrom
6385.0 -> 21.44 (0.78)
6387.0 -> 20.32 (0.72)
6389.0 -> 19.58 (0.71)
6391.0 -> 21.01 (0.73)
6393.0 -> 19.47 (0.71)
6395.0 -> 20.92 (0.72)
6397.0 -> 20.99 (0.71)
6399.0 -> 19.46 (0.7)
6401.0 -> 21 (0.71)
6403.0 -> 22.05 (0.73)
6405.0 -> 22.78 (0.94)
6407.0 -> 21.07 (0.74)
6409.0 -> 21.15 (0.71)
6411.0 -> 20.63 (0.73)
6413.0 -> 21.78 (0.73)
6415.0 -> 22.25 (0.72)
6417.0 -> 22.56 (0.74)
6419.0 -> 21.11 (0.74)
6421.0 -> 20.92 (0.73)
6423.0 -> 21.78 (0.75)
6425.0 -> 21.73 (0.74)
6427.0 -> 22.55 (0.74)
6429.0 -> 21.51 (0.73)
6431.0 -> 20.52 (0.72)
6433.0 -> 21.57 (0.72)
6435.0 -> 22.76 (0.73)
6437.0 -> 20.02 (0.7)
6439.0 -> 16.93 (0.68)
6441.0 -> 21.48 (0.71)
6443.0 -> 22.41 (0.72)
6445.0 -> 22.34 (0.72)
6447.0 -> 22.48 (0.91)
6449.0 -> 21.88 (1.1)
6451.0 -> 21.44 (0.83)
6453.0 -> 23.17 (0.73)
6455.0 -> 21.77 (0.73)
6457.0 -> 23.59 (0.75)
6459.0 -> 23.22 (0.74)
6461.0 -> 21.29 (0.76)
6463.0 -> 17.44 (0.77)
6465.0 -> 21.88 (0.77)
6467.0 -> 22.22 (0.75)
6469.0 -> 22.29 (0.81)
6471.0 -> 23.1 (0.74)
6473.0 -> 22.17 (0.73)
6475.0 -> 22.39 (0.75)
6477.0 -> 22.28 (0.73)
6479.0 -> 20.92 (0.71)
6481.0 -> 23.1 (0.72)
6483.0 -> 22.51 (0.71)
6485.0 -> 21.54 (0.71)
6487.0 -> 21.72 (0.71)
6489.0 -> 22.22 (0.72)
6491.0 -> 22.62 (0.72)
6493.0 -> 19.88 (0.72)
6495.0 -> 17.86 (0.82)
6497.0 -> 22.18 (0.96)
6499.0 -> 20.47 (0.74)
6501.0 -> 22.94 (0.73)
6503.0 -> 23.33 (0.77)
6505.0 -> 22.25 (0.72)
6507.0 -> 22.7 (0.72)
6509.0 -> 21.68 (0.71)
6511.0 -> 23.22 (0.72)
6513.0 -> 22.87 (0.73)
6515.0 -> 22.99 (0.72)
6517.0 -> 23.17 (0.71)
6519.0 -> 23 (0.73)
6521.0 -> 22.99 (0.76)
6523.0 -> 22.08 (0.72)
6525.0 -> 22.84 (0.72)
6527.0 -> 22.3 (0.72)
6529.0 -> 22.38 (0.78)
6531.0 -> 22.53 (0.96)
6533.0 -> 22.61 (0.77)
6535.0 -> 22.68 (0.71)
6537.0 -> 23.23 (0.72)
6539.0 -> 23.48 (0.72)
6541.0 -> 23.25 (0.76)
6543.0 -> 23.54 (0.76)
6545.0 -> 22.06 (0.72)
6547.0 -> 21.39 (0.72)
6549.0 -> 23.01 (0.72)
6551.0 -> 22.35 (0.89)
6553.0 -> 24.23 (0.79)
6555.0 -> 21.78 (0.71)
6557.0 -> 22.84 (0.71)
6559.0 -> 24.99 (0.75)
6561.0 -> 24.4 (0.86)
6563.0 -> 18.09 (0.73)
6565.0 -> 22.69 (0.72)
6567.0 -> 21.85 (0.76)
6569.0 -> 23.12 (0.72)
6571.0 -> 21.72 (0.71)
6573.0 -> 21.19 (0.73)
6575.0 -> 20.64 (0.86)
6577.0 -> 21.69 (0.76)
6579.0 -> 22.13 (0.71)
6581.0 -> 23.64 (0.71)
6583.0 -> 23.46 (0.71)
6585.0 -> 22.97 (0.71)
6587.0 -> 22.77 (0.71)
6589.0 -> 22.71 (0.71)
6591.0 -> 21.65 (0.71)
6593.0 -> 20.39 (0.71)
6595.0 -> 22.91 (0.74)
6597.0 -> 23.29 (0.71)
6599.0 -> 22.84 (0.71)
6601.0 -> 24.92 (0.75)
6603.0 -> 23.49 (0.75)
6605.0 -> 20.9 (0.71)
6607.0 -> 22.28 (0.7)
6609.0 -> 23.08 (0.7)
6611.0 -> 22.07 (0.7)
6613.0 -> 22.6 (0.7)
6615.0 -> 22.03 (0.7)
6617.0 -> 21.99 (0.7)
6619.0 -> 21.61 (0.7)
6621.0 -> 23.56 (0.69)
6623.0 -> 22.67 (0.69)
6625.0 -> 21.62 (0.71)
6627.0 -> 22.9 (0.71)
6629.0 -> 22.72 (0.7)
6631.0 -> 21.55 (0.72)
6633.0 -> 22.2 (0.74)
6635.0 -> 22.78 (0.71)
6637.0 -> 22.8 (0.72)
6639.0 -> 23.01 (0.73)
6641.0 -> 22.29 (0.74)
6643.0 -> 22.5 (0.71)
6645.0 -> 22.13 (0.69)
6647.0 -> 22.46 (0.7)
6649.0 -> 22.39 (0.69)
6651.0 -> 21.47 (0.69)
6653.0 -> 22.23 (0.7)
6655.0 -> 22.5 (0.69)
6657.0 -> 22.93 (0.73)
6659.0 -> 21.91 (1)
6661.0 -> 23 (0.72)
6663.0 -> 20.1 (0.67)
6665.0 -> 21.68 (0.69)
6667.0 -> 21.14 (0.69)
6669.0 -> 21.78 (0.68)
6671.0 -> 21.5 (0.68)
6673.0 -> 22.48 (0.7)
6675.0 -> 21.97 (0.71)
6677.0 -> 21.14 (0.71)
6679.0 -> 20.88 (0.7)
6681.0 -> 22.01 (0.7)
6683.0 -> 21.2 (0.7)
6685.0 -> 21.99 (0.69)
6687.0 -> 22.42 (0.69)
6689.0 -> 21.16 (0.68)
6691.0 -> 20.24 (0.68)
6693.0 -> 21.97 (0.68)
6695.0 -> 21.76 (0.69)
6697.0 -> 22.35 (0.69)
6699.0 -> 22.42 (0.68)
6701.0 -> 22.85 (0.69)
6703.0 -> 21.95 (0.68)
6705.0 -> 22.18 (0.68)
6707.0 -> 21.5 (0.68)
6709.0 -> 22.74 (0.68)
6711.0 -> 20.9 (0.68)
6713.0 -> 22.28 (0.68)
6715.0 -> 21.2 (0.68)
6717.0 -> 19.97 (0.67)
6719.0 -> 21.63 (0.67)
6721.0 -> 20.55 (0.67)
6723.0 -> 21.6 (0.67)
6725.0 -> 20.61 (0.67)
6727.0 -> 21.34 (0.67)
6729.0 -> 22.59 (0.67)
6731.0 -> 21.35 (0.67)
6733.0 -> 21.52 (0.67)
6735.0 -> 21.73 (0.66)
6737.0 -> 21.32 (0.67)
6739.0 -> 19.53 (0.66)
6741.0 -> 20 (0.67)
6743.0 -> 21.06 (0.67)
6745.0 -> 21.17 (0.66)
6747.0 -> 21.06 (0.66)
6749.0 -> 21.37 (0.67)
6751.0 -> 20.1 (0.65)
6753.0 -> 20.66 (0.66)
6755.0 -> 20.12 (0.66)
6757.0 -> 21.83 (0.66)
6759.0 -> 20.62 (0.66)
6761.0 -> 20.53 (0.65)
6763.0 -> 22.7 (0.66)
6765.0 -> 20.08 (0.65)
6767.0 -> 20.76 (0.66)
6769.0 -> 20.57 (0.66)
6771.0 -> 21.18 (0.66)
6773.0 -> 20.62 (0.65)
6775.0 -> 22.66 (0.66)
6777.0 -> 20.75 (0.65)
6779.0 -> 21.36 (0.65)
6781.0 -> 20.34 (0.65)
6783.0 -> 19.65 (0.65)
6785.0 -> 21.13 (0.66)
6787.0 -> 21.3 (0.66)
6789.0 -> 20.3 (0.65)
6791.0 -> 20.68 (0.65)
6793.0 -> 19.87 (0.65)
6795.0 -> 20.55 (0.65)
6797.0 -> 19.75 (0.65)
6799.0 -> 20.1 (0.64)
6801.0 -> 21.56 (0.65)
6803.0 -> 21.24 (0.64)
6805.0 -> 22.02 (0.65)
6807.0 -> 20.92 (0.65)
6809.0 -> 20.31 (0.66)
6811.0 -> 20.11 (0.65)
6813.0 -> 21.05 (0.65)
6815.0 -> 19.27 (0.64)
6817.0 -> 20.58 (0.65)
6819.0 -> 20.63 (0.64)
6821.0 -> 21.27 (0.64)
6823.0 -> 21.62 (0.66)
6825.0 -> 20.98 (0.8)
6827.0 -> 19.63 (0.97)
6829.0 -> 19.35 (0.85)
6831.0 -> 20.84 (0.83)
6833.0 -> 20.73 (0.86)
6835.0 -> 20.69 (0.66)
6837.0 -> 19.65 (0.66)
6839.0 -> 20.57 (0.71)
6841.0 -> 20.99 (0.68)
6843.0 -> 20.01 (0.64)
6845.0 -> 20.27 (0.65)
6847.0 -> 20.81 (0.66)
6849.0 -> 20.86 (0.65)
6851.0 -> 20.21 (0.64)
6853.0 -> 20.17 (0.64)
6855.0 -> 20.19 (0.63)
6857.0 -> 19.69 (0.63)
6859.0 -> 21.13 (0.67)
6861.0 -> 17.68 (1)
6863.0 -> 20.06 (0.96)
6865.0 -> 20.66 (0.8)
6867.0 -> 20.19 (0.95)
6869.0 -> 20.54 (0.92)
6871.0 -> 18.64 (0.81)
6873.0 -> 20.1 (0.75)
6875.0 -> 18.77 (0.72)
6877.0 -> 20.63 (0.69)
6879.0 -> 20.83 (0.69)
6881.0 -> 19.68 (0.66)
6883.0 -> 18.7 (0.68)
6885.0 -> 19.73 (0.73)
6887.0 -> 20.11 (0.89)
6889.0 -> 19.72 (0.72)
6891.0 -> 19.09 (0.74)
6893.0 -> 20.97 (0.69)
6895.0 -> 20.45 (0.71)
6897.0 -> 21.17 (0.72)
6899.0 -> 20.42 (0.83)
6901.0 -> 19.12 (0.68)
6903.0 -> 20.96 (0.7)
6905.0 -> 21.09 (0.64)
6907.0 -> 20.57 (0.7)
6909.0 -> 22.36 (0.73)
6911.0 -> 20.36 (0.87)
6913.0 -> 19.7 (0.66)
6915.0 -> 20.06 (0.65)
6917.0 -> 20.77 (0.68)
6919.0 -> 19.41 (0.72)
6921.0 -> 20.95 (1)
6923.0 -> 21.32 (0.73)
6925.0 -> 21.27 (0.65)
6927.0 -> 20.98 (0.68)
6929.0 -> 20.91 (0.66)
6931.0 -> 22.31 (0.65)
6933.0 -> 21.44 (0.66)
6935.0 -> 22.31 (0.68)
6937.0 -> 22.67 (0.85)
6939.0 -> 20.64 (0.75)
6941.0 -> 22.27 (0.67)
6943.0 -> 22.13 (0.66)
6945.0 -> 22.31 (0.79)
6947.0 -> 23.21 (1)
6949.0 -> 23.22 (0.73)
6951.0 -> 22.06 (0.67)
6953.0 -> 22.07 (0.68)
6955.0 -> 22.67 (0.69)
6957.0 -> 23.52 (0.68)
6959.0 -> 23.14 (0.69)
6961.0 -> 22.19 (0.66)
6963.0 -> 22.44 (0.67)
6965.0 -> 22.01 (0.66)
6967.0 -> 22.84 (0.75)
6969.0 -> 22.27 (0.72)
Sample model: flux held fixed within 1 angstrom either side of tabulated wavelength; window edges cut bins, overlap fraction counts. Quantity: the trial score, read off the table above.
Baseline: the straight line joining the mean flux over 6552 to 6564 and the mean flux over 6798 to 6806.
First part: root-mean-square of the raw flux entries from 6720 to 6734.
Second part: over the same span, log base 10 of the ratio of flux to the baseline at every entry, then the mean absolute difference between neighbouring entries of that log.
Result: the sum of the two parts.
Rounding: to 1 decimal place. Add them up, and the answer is 21.4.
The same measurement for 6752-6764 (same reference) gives 21.1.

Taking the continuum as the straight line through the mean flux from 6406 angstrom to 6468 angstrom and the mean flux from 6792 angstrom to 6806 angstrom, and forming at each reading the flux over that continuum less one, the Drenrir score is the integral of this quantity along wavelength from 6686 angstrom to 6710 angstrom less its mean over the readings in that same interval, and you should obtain 1.11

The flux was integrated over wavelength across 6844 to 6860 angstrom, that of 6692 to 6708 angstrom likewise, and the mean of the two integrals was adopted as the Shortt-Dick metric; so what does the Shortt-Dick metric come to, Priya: 340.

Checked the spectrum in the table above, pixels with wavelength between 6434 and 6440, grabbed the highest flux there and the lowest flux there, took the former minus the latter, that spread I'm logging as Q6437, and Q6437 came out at 5.8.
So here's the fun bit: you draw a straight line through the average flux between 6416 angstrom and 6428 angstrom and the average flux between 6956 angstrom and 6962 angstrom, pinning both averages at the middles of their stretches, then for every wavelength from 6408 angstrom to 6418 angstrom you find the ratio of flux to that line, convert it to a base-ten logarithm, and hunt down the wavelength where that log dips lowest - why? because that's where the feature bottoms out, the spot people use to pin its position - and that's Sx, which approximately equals 6411.0 angstrom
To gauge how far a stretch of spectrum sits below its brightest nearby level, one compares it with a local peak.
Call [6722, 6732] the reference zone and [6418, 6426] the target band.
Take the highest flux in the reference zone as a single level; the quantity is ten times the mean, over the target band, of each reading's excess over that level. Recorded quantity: -12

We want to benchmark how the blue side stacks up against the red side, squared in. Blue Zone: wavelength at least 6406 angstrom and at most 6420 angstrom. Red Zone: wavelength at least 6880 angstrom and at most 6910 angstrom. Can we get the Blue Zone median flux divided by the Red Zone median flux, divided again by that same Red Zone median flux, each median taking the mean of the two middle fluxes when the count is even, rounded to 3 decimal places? 0.051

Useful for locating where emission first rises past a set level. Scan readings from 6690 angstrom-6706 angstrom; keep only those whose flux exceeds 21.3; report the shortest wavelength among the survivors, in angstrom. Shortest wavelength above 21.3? 6693.0 angstrom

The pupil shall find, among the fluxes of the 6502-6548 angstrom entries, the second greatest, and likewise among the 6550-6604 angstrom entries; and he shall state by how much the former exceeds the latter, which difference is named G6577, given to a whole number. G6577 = -1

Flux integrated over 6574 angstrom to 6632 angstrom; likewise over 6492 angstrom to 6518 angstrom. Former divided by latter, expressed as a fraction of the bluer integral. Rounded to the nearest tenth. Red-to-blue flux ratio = 2.3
